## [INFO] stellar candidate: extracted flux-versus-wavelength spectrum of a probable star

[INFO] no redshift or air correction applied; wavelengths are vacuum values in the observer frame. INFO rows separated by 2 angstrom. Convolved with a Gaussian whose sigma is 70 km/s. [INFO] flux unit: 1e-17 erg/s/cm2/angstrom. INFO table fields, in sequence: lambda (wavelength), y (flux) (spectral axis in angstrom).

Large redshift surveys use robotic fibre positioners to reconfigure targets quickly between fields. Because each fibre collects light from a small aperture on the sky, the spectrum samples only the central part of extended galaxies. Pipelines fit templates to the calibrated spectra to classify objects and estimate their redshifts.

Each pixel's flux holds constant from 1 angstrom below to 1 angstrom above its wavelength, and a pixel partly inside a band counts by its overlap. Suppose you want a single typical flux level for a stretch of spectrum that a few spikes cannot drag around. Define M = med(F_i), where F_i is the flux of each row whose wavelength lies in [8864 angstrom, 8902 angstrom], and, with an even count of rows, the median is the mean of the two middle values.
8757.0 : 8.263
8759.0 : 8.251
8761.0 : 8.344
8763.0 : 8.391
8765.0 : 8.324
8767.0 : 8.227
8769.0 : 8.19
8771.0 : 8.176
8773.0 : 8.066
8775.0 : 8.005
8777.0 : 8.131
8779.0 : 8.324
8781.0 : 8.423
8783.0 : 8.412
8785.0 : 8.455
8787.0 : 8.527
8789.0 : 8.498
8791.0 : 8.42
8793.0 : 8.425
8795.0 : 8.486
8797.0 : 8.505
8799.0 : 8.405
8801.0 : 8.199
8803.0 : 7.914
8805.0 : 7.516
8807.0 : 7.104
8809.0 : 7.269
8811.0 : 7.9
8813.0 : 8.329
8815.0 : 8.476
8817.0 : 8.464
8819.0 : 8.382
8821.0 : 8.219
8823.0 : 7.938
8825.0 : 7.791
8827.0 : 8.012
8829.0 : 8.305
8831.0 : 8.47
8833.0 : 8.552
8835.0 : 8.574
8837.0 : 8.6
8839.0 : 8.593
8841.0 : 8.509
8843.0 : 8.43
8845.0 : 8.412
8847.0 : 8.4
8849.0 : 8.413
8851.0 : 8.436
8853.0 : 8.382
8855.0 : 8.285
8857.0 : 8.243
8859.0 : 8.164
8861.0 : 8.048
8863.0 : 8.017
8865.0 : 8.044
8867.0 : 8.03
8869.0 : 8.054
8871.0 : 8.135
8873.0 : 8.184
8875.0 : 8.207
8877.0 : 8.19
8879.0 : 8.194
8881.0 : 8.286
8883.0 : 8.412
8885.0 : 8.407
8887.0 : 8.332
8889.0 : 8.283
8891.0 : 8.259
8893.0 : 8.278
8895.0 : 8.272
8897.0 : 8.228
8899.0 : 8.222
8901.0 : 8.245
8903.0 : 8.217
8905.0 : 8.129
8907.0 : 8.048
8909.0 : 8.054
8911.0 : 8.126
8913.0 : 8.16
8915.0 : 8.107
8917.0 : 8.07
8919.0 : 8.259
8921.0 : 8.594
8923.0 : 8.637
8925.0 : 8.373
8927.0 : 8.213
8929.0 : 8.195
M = 8.23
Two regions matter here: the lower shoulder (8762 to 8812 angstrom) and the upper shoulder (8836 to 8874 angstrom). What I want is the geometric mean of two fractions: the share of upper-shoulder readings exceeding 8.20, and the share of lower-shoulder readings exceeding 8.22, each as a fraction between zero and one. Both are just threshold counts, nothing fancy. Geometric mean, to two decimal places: 0.57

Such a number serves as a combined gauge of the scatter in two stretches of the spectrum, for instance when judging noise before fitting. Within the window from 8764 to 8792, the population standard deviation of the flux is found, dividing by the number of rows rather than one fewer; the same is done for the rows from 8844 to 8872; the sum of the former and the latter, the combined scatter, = 0.3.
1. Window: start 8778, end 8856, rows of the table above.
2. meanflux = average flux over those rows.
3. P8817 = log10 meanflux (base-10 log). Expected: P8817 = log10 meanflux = 0.918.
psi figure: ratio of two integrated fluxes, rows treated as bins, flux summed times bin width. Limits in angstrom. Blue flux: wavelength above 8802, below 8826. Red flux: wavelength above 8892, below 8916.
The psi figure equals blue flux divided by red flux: 0.97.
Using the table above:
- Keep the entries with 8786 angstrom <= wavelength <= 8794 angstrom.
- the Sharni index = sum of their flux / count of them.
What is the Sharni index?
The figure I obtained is 8.47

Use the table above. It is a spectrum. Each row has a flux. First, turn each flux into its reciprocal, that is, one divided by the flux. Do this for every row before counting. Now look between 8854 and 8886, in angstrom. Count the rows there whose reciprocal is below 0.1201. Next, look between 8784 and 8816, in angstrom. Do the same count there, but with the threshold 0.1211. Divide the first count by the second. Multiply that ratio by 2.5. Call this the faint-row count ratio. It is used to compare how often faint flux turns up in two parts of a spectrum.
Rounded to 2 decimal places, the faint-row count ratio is 0.50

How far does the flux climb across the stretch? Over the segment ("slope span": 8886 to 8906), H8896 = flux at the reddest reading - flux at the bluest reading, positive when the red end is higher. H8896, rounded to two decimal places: -0.20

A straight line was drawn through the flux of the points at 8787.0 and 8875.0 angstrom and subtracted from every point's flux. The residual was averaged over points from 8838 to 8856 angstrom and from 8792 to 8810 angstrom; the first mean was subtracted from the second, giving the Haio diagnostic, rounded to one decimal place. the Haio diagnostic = -0.6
